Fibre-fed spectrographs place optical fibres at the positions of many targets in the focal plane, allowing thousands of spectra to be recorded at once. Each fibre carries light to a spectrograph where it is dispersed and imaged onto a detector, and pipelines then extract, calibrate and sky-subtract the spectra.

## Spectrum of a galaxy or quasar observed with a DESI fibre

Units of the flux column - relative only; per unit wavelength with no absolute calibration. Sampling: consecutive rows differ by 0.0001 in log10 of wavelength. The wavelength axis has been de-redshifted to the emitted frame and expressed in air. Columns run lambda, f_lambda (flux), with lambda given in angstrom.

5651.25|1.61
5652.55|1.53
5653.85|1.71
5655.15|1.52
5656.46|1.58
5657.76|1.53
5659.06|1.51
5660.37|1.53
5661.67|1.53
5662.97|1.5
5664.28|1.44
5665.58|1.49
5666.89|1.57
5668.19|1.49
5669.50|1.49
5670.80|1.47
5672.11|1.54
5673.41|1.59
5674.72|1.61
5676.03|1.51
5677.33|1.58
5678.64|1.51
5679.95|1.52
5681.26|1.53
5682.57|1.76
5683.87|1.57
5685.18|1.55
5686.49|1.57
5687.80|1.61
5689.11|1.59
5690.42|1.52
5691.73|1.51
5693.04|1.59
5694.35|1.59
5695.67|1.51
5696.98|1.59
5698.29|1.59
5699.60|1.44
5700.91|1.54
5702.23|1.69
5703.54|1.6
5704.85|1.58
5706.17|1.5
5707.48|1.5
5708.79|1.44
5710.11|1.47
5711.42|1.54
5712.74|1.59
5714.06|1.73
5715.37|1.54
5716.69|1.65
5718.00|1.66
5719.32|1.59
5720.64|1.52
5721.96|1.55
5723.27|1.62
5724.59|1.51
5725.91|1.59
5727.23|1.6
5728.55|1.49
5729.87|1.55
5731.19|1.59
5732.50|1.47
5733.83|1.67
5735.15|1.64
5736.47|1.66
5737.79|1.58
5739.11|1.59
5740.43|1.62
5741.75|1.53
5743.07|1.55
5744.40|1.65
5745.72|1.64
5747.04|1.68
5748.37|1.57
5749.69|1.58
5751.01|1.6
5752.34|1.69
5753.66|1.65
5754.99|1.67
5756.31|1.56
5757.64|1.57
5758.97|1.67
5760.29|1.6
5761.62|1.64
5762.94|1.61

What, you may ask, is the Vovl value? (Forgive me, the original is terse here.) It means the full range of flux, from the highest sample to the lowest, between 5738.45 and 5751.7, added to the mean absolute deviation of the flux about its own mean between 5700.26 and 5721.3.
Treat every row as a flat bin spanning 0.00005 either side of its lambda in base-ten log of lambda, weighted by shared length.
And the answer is 0.215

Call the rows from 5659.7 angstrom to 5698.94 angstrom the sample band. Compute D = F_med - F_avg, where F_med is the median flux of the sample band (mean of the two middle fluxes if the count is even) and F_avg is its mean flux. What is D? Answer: -0.013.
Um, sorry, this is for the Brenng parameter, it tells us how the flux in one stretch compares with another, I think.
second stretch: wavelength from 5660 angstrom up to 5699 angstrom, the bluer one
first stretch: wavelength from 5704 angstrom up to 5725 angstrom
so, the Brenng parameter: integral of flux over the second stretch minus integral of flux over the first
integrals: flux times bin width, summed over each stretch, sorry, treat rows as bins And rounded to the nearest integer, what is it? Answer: 28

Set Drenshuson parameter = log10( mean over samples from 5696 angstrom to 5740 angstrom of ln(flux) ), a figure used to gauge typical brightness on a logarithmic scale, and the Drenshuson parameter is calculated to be -0.346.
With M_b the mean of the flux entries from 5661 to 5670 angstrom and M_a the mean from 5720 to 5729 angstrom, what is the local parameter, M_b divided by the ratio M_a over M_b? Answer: 1.45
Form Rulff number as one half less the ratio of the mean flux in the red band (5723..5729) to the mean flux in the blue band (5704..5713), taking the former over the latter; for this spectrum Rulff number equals -0.53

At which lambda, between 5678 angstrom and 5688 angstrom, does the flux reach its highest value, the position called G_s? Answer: 5682.57 angstrom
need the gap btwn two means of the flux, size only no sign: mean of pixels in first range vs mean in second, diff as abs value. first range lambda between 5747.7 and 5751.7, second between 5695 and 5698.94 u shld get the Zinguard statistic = 0.02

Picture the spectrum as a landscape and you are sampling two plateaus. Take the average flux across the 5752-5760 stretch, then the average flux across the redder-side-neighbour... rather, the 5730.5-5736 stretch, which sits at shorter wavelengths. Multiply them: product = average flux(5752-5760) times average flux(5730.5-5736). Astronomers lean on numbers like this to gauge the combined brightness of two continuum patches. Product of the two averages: 2.60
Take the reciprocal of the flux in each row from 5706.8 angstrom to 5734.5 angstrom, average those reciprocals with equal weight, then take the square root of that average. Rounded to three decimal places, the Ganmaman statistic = 0.800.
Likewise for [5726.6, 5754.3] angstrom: 0.791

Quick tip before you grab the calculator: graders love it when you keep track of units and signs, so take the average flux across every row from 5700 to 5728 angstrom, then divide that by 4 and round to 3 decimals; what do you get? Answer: 0.393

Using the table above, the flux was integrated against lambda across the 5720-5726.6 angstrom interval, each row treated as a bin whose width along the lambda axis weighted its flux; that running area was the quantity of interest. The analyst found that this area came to 10.3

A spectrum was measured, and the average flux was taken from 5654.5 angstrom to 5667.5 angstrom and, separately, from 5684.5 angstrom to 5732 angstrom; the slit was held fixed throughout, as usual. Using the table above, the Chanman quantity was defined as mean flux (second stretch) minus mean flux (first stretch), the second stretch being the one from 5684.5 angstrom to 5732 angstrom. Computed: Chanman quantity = 0.04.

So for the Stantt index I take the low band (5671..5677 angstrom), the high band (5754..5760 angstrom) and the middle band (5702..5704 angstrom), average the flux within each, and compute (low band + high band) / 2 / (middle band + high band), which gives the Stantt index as 0.487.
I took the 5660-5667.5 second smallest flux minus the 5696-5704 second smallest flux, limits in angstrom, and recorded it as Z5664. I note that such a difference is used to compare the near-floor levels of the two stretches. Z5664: -0.05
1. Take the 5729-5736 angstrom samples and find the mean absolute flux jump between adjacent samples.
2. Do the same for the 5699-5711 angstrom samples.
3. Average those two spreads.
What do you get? 0.0819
